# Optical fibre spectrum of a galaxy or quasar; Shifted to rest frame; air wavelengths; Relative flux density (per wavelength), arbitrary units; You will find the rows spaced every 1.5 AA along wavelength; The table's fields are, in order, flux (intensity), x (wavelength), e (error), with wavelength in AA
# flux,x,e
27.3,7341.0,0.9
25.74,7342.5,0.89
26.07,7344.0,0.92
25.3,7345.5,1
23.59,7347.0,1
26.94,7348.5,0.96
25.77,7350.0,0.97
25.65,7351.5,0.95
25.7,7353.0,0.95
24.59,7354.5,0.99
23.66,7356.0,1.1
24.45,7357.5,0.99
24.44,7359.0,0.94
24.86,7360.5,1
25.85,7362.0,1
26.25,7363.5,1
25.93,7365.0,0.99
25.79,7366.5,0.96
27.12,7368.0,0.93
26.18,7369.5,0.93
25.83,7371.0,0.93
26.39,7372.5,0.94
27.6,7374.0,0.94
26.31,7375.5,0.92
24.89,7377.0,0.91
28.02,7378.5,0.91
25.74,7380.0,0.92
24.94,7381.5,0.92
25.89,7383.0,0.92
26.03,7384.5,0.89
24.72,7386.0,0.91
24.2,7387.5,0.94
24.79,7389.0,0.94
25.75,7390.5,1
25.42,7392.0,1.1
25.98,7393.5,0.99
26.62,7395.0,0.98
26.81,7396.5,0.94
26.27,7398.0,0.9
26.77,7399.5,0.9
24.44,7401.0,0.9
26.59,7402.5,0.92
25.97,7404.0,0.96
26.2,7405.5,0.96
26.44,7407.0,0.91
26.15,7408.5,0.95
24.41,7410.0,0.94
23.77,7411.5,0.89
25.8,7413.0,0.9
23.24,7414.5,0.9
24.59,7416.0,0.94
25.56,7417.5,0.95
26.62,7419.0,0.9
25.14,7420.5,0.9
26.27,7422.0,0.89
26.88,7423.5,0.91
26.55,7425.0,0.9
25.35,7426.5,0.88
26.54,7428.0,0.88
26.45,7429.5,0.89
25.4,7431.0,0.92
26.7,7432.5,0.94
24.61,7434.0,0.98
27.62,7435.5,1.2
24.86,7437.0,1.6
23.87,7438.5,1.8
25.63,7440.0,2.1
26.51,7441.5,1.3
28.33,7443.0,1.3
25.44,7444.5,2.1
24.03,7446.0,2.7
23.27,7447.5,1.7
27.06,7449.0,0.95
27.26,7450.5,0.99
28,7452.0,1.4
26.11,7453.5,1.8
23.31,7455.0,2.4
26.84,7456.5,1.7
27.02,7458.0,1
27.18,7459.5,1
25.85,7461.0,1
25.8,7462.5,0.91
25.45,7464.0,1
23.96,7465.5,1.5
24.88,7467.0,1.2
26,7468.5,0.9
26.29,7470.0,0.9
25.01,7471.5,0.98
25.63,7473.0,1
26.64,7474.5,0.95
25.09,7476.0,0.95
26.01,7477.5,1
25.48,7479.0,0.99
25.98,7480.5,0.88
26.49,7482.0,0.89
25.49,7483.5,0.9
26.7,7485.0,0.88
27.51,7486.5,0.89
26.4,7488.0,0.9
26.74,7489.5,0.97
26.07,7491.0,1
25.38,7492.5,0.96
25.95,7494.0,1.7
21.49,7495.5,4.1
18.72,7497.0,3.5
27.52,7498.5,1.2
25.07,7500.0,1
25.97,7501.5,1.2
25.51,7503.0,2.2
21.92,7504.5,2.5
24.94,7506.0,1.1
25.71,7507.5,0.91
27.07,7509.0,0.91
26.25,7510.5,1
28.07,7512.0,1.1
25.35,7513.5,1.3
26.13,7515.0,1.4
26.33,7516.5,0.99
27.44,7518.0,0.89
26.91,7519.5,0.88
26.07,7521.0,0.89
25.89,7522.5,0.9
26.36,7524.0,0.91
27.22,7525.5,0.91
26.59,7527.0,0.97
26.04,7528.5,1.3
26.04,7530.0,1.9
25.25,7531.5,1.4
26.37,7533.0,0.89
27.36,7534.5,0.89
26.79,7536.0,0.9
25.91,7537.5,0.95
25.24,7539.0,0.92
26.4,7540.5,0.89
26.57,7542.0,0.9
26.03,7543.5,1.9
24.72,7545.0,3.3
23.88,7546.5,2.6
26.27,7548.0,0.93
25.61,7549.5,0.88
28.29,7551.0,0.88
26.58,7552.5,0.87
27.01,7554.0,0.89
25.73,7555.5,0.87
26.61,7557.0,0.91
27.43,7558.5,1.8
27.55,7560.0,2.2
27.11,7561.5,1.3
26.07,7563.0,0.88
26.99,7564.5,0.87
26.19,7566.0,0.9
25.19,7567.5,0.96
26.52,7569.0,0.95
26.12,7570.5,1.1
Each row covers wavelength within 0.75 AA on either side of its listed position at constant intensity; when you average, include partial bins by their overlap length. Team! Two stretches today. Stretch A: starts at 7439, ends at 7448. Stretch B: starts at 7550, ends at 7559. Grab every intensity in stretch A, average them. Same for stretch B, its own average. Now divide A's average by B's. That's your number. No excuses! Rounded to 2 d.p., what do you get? 0.95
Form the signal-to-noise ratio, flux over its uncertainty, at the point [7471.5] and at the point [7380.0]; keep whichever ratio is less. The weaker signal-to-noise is 25.5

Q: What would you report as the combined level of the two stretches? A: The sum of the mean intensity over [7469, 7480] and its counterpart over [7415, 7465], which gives 51.7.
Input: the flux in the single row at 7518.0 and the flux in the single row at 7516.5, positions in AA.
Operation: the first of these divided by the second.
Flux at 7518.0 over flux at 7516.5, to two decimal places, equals 1.04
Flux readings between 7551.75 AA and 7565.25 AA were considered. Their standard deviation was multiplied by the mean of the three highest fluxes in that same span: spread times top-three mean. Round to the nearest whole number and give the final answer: 16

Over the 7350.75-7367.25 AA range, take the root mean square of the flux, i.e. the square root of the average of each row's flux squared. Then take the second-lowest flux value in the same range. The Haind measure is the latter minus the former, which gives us -0.77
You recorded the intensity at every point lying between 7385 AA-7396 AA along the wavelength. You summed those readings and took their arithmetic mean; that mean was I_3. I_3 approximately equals 25.4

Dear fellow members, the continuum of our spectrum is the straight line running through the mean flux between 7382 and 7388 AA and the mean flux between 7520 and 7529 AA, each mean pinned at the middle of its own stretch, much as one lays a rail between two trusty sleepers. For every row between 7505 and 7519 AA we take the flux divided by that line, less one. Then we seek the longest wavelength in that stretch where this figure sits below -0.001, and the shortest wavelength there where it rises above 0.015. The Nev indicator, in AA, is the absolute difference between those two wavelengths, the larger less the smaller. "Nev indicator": 6.0 AA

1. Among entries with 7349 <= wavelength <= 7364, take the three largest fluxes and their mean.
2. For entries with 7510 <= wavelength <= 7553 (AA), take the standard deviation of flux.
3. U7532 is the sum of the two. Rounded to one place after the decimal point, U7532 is 26.9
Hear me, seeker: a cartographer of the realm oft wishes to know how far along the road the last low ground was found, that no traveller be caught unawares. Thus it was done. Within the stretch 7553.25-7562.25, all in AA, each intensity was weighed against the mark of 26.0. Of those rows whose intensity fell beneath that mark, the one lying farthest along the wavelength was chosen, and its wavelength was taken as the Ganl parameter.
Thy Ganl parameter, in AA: 7555.5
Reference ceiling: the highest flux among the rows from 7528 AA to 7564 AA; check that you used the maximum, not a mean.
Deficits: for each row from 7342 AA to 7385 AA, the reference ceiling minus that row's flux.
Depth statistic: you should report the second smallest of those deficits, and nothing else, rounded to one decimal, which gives 0.7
